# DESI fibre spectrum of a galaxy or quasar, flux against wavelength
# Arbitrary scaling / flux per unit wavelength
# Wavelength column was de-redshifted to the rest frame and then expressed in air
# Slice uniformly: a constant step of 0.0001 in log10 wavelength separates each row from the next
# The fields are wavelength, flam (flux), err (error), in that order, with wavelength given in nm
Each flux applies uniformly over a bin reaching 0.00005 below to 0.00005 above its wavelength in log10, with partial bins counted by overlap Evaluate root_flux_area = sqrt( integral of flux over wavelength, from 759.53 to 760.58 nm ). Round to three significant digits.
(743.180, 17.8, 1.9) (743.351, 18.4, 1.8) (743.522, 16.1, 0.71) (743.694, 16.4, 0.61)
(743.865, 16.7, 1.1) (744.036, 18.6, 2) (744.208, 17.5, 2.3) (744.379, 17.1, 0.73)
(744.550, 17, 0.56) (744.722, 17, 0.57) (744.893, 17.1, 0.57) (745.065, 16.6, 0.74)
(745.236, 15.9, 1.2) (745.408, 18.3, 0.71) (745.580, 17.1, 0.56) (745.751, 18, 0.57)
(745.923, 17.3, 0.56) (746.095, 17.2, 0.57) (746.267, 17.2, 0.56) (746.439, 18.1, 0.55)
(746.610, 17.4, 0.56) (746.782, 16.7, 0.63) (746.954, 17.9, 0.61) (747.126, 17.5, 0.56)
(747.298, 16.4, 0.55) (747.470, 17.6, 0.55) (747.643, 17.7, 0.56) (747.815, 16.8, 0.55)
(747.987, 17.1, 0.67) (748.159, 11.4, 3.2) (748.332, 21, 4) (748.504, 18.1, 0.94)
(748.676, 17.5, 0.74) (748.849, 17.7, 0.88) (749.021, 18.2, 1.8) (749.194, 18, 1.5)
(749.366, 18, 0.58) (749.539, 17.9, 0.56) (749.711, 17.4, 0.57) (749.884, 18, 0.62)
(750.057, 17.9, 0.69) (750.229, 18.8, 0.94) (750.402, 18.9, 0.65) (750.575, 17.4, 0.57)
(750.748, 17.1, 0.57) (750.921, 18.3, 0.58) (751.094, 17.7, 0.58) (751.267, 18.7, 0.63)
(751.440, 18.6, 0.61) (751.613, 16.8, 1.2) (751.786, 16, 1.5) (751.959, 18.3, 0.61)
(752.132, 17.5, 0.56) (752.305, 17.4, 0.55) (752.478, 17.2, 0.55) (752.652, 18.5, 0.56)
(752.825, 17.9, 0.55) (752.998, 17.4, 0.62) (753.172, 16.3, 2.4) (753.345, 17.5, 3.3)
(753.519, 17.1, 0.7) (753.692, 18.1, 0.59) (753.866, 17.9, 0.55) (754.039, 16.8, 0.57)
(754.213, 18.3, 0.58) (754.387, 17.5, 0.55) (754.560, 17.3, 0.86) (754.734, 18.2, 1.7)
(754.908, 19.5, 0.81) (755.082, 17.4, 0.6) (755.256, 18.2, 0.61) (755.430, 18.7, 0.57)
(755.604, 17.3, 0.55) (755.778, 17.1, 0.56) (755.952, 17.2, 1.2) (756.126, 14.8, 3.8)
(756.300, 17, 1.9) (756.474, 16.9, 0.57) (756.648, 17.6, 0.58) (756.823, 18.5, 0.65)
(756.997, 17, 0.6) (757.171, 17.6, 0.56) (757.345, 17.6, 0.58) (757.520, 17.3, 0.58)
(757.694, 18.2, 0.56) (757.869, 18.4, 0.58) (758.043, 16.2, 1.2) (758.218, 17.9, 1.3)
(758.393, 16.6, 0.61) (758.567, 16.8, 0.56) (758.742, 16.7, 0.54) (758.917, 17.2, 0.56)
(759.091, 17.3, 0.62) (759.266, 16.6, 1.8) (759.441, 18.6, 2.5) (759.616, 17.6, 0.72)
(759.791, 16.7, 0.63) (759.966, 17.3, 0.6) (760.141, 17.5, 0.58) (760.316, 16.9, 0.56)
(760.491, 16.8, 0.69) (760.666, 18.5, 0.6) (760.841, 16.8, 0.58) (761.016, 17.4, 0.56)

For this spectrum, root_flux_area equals 4.24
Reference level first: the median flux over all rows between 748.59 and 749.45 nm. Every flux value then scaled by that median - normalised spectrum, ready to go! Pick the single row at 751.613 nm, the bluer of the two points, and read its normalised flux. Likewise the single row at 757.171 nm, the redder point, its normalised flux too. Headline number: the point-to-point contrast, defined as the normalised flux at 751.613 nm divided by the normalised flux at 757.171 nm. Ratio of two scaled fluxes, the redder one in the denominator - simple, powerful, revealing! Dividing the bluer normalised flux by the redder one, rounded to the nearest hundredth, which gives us 0.95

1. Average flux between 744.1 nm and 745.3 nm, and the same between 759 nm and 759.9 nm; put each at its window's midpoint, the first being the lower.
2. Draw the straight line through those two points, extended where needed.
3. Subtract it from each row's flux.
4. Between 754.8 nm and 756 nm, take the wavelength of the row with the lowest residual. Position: 755.778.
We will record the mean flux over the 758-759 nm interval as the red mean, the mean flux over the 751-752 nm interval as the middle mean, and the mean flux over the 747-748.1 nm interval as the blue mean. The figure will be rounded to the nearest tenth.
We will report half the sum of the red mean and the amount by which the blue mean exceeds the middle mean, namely 8.2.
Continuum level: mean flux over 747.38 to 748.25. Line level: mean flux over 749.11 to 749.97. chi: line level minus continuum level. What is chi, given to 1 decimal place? 1.7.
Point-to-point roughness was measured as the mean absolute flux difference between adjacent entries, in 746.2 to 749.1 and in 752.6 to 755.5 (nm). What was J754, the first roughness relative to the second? 1.9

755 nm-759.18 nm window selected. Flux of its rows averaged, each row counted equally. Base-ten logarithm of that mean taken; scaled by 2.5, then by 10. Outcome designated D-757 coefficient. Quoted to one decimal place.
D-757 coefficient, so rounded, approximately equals 31.0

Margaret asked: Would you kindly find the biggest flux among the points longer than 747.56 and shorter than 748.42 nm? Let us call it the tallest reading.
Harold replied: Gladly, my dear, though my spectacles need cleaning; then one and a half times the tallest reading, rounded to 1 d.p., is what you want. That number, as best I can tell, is 31.5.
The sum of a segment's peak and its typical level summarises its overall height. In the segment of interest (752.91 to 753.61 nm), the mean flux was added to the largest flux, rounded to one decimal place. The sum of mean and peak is 34.6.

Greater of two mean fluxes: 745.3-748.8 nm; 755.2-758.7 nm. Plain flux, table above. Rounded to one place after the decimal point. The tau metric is 17.3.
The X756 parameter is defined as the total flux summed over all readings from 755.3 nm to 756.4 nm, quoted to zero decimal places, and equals 102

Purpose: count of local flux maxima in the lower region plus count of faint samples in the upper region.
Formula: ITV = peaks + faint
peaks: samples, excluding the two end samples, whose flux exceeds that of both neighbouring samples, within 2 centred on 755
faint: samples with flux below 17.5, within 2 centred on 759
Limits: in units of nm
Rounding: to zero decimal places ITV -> 12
